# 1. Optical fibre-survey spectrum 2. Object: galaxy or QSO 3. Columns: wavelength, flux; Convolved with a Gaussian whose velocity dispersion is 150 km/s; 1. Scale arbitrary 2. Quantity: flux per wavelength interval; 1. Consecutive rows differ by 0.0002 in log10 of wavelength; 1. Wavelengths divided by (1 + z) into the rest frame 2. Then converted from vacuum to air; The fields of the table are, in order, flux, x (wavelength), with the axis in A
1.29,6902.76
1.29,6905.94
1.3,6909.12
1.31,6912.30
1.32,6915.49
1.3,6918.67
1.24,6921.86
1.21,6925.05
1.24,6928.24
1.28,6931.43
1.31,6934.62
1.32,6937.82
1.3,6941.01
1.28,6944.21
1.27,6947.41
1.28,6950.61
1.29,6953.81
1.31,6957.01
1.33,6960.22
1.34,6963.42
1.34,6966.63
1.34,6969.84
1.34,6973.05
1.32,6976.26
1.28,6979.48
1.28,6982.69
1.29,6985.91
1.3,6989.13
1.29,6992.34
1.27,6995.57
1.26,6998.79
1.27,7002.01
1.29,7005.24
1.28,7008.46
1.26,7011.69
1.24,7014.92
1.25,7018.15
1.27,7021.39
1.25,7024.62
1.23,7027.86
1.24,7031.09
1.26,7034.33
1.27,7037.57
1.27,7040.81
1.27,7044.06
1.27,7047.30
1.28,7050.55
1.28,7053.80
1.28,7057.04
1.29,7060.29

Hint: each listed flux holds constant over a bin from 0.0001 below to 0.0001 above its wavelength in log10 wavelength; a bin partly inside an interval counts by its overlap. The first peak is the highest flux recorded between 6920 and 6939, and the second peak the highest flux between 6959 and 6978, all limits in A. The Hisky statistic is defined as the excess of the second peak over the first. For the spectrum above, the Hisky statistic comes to 0.020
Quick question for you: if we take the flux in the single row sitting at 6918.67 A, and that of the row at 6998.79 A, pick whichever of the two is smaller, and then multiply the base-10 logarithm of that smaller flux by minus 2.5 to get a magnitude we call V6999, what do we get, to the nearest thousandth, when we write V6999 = -0.251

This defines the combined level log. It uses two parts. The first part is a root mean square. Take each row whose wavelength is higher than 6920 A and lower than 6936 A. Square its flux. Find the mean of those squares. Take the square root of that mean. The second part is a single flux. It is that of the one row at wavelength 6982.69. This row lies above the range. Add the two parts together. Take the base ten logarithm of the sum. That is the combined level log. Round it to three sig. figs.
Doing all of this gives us 0.404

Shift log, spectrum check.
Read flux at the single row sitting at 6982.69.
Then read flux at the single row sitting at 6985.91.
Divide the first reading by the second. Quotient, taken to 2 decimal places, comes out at 0.99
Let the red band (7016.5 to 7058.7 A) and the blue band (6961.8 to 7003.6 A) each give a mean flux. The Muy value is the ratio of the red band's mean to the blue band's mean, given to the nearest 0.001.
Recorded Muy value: 0.970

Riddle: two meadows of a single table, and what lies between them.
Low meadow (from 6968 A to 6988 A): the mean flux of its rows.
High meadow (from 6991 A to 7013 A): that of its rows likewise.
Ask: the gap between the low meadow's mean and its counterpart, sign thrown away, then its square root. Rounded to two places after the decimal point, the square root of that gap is 0.18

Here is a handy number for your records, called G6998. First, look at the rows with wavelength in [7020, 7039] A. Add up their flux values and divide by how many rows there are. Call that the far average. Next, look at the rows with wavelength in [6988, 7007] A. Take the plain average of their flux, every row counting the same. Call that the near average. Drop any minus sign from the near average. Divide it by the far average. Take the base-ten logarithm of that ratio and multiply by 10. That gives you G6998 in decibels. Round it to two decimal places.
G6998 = 0.09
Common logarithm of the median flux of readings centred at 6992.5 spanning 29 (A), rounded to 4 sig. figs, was 0.1072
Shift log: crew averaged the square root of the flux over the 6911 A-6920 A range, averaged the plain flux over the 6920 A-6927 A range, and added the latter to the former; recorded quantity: 2.37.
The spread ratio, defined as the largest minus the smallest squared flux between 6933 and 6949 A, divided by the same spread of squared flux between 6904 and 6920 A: 1.65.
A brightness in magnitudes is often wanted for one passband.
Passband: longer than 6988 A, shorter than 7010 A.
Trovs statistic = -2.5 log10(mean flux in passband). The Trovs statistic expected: -0.268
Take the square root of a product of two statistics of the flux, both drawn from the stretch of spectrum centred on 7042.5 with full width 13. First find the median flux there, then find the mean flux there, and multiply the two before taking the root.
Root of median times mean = 1.27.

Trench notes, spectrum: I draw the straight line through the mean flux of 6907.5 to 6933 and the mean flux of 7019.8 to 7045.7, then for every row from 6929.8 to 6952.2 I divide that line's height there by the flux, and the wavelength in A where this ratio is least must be 6937.82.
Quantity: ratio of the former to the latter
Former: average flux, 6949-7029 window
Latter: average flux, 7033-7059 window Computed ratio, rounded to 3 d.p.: 1.012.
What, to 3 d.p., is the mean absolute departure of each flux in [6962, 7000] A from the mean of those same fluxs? 0.027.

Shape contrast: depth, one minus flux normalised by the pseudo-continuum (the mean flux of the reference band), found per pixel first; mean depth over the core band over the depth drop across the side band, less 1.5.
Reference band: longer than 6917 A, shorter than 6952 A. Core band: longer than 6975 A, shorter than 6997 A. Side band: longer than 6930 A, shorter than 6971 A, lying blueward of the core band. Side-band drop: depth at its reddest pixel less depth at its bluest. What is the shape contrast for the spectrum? -1.26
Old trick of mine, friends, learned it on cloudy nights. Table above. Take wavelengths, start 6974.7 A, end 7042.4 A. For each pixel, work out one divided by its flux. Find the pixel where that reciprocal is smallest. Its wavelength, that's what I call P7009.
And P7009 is 6976.26 A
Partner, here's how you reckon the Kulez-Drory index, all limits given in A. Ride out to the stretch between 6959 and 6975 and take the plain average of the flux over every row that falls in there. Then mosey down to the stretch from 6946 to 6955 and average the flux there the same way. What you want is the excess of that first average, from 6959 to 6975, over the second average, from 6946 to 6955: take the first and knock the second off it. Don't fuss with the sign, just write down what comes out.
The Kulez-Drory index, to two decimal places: 0.06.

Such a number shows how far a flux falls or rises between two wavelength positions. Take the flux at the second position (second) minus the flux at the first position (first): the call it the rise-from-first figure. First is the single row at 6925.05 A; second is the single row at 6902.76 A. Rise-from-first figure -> 0.08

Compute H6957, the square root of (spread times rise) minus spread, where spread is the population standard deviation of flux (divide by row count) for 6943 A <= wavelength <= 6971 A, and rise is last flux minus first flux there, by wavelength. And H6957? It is 0.013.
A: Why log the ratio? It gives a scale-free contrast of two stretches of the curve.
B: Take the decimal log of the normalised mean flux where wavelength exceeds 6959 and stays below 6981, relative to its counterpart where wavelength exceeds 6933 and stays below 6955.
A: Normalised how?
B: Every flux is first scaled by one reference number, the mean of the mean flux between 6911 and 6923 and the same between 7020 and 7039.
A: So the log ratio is 0.011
